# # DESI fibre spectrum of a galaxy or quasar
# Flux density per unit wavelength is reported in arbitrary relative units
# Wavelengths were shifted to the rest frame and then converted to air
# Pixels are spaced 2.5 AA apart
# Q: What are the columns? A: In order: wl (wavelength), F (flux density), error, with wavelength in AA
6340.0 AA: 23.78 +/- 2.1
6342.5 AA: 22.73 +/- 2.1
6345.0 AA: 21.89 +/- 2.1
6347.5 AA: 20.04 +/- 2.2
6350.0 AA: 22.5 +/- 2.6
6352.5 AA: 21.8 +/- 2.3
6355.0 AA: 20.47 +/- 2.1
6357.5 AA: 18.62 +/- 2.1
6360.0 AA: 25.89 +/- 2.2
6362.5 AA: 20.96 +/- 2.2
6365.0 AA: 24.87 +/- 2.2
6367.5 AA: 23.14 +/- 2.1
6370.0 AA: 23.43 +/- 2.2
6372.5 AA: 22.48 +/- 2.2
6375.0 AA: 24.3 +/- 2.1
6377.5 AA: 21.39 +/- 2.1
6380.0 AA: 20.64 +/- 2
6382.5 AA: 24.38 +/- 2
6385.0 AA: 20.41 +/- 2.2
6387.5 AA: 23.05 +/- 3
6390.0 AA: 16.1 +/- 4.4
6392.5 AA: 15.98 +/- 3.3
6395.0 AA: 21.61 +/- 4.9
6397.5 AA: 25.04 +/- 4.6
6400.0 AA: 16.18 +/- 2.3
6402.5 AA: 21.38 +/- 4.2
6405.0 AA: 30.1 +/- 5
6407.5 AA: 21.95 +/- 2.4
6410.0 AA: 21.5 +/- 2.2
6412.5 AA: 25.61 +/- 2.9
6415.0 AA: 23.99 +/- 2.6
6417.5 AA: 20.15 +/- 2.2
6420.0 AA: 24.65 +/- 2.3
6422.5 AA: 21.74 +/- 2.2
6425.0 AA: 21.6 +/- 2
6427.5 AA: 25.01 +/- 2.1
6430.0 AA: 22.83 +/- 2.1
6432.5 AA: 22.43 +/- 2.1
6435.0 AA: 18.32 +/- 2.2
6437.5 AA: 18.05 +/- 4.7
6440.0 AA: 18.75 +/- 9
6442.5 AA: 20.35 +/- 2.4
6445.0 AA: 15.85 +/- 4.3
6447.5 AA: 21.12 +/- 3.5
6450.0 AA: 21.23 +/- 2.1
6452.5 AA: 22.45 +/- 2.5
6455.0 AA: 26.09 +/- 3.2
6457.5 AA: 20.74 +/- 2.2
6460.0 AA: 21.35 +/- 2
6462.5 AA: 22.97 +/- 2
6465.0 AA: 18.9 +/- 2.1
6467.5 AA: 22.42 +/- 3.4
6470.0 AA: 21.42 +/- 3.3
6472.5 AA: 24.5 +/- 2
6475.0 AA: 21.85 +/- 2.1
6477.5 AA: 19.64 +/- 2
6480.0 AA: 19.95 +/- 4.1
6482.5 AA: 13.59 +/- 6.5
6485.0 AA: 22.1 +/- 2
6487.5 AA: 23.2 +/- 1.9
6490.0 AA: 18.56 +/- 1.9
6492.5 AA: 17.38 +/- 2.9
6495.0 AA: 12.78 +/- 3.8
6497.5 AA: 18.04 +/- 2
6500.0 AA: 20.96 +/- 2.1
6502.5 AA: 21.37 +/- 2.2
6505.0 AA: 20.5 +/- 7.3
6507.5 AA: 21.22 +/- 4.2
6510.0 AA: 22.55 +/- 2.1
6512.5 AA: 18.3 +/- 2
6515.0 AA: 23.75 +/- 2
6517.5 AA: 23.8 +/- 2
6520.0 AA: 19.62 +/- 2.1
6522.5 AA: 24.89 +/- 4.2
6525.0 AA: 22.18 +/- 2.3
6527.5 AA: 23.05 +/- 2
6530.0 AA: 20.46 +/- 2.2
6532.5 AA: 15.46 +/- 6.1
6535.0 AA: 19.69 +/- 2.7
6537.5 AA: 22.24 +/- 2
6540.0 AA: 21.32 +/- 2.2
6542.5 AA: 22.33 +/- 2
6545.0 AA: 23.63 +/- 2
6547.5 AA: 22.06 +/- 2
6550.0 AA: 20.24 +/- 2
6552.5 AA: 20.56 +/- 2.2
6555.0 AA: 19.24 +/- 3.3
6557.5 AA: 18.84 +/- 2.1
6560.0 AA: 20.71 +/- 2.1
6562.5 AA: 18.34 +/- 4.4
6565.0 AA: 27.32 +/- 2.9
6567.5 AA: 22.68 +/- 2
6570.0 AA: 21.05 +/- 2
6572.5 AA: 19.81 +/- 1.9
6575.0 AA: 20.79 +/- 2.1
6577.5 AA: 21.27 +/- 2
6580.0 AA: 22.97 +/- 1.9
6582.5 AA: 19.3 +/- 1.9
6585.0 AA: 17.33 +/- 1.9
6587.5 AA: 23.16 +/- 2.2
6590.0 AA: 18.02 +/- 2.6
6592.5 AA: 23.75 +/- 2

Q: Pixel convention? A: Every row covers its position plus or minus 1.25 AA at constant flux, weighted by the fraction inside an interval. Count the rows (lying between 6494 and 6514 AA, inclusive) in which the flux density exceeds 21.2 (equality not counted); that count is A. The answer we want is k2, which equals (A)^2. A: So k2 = 9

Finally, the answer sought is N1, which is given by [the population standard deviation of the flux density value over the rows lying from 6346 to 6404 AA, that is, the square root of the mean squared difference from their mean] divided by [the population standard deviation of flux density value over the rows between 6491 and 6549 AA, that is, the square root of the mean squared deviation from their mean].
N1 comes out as 0.98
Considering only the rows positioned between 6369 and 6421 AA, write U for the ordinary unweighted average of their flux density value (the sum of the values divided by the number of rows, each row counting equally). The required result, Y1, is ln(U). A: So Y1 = 3.10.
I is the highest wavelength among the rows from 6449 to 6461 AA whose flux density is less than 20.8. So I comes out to 6457.5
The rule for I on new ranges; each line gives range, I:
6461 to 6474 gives 6465.0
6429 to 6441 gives 6440.0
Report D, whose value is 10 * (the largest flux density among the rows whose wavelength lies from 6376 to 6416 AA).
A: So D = 301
